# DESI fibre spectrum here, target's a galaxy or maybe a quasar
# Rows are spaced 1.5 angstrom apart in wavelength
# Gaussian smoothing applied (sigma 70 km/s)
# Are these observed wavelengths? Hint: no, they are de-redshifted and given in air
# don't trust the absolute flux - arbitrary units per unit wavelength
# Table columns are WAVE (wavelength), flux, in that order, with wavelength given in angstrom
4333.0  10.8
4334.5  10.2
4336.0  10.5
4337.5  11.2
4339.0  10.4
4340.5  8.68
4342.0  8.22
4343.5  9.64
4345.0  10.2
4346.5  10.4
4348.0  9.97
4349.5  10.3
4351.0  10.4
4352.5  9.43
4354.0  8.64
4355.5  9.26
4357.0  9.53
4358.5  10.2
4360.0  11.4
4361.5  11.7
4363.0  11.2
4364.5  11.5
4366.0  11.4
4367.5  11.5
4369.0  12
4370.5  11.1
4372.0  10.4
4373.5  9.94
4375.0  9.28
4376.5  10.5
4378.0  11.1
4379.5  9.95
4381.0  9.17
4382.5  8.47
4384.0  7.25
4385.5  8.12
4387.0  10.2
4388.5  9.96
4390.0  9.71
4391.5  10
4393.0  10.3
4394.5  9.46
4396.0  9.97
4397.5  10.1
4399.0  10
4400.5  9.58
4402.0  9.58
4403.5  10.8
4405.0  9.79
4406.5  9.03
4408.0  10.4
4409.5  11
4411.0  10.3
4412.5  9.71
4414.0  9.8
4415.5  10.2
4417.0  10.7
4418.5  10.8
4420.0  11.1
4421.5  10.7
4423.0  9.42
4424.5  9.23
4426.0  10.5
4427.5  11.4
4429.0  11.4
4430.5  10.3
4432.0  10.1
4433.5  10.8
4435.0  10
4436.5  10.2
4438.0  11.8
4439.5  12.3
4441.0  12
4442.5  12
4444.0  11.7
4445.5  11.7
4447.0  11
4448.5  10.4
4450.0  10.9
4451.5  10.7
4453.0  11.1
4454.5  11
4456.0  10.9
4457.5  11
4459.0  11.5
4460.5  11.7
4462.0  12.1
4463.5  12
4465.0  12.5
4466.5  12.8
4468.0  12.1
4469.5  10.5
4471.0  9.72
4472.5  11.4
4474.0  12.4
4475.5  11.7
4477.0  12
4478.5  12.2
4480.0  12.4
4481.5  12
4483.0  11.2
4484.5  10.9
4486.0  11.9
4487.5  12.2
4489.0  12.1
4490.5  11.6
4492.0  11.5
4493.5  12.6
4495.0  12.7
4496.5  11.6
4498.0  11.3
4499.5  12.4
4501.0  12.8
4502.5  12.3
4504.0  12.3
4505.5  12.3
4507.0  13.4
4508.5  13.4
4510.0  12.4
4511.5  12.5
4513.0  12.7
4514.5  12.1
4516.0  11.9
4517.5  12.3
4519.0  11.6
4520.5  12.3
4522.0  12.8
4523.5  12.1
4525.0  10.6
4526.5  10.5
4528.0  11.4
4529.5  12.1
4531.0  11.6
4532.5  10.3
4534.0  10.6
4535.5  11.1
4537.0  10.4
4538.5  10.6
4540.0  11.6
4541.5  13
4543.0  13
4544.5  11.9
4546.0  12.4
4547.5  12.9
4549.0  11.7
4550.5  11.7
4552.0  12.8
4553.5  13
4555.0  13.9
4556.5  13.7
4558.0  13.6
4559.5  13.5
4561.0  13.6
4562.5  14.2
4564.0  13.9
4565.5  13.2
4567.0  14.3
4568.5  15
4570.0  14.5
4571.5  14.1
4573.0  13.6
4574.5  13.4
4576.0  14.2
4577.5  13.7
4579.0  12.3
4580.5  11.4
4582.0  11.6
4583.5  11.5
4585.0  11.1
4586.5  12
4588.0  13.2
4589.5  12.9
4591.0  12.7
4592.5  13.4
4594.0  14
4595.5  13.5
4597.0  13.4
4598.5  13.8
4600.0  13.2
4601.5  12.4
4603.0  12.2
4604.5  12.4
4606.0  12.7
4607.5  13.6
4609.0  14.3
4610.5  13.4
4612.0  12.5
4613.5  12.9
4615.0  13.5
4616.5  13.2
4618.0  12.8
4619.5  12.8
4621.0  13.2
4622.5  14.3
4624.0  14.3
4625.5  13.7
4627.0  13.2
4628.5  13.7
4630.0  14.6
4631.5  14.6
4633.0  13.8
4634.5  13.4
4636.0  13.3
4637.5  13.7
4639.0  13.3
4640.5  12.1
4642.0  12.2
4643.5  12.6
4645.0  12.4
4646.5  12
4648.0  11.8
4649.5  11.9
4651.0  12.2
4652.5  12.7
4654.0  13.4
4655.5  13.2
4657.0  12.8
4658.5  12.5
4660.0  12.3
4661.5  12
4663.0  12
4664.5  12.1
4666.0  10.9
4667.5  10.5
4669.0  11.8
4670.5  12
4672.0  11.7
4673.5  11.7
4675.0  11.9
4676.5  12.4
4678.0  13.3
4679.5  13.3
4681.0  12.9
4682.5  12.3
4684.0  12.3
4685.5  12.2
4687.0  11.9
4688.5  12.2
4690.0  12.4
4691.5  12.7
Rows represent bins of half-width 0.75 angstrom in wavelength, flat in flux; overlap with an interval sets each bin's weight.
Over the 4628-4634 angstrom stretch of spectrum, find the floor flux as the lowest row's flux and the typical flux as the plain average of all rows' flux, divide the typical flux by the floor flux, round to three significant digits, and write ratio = 1.03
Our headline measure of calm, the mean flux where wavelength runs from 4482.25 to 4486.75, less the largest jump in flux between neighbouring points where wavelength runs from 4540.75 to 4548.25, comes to 10.2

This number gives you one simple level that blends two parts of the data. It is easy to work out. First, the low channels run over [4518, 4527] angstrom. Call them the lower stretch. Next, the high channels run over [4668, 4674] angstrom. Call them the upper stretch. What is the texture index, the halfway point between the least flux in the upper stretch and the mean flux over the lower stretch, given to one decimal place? 11.7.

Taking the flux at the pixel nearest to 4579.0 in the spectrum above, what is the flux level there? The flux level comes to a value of 12.3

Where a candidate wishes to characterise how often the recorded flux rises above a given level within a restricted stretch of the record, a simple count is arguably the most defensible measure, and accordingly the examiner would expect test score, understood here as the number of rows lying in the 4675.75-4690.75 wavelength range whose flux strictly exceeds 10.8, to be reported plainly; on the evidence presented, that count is 10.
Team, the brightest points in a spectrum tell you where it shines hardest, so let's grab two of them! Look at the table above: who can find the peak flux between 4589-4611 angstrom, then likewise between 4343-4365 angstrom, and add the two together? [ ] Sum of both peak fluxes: 26.0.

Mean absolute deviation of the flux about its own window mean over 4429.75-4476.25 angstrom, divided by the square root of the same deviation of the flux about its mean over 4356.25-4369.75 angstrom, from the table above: 0.93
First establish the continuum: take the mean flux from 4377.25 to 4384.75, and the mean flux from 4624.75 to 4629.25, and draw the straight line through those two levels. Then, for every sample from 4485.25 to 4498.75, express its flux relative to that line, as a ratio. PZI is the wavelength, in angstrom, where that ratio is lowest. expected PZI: 4498.0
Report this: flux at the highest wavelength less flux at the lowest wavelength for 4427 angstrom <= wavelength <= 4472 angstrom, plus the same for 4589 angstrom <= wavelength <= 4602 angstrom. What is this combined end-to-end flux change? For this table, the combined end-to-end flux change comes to -2.2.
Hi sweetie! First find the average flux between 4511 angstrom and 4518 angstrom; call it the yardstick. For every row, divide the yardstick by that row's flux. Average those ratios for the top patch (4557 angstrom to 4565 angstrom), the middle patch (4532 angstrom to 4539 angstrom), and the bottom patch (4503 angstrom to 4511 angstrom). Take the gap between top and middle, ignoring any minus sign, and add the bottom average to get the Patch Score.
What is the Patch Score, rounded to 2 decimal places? 1.23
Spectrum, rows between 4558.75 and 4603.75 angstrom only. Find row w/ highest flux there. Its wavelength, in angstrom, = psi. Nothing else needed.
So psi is 4568.5 angstrom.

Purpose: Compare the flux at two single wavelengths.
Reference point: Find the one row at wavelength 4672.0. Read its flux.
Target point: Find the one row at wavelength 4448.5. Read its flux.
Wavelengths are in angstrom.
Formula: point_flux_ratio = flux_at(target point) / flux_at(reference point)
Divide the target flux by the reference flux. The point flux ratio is 0.89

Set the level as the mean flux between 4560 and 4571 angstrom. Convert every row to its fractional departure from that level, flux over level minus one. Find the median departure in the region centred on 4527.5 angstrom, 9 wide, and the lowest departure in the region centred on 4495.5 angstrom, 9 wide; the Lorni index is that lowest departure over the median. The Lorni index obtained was 1.1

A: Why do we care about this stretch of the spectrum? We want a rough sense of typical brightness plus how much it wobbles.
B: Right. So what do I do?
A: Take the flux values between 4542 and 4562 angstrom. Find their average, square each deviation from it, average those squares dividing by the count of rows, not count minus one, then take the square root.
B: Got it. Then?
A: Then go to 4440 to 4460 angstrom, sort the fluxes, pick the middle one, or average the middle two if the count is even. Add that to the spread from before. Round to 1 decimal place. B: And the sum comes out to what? 11.7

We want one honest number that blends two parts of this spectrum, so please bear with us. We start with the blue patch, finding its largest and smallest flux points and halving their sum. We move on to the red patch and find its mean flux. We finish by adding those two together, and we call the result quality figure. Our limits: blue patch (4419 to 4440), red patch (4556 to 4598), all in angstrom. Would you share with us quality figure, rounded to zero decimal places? 24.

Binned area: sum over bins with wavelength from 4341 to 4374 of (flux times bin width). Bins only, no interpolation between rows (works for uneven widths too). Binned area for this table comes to 342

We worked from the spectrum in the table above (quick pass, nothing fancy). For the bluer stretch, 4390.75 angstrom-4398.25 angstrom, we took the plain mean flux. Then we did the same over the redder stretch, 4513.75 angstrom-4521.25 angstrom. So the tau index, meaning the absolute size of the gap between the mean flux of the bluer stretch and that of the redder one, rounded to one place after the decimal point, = 2.1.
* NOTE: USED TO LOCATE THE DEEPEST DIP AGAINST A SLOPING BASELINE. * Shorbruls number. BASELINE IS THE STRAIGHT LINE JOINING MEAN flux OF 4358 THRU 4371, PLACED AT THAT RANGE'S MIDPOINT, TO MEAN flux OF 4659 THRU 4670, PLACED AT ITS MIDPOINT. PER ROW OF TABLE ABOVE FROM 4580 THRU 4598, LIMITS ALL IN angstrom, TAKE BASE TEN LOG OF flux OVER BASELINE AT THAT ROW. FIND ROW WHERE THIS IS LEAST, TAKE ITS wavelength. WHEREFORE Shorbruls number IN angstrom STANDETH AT 4585.0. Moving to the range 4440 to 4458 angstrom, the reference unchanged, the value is 4448.5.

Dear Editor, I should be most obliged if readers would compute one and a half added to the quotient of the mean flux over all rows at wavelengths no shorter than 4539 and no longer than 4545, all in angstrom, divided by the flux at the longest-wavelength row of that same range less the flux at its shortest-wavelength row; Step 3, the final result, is 43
